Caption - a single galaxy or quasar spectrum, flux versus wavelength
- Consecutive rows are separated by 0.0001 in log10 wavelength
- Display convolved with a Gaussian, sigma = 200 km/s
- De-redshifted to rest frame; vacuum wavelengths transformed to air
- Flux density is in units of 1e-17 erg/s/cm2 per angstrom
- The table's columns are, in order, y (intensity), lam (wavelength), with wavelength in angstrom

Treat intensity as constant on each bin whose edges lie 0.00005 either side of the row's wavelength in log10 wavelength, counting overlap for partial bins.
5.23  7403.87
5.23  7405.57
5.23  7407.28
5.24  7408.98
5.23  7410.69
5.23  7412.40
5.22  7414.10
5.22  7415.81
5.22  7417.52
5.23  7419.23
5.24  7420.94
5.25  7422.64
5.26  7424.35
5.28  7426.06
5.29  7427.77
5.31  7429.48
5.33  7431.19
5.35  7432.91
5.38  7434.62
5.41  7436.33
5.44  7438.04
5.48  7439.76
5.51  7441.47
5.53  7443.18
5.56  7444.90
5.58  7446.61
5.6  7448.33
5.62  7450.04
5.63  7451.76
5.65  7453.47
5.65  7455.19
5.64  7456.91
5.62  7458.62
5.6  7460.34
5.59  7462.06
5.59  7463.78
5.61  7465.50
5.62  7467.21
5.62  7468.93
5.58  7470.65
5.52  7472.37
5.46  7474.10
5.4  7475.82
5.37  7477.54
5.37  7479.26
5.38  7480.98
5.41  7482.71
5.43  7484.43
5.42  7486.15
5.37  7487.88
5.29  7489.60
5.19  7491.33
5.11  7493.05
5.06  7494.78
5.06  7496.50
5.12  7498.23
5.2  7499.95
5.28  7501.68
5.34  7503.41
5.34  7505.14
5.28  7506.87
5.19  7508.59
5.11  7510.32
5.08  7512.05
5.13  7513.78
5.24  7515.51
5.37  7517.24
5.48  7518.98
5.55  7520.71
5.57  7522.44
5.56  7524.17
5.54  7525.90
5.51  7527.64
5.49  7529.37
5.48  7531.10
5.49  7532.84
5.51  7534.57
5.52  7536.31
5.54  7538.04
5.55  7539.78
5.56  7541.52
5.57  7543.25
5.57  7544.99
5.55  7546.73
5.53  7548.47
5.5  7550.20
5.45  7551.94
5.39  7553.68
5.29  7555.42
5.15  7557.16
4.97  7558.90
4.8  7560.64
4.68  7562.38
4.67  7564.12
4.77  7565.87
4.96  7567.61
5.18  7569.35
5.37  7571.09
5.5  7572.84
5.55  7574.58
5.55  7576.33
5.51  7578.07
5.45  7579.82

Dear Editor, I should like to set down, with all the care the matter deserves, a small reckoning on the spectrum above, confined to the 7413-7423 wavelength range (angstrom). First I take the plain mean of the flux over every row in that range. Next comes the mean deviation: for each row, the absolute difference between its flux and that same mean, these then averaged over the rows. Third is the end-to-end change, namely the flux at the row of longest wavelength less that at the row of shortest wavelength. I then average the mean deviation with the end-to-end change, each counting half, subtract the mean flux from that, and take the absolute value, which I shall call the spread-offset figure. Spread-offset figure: 5.21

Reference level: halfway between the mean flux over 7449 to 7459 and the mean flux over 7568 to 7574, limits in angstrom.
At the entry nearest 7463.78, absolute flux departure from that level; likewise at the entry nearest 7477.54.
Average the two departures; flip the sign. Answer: -0.110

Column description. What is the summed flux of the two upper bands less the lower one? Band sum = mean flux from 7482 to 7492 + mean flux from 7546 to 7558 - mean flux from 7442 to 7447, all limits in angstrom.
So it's 5.2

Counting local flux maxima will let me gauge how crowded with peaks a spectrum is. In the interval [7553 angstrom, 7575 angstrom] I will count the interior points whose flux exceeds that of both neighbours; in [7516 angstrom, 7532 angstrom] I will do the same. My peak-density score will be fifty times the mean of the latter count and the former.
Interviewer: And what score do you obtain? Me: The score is 25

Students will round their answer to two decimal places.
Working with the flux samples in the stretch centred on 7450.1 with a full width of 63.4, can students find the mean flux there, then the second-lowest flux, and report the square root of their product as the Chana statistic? 5.36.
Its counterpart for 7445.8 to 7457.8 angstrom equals 5.61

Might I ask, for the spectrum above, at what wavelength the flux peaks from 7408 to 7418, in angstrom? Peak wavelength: 7408.98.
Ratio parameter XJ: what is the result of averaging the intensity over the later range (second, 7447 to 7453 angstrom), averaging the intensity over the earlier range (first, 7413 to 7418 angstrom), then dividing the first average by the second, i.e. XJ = 0.93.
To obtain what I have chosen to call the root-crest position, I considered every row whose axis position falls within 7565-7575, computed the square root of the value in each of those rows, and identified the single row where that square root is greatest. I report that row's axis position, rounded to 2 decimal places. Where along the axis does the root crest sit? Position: 7574.58 angstrom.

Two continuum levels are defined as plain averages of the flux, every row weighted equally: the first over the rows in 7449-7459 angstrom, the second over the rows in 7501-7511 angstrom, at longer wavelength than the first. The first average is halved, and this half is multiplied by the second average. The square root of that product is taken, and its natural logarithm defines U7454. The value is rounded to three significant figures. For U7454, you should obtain 1.35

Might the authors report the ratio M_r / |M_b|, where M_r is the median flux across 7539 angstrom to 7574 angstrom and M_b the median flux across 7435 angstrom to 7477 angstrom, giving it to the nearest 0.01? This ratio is 0.96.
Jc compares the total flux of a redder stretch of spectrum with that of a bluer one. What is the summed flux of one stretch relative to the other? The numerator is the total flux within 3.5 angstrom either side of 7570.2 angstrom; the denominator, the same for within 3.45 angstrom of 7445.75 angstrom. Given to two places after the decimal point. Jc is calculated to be 0.94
